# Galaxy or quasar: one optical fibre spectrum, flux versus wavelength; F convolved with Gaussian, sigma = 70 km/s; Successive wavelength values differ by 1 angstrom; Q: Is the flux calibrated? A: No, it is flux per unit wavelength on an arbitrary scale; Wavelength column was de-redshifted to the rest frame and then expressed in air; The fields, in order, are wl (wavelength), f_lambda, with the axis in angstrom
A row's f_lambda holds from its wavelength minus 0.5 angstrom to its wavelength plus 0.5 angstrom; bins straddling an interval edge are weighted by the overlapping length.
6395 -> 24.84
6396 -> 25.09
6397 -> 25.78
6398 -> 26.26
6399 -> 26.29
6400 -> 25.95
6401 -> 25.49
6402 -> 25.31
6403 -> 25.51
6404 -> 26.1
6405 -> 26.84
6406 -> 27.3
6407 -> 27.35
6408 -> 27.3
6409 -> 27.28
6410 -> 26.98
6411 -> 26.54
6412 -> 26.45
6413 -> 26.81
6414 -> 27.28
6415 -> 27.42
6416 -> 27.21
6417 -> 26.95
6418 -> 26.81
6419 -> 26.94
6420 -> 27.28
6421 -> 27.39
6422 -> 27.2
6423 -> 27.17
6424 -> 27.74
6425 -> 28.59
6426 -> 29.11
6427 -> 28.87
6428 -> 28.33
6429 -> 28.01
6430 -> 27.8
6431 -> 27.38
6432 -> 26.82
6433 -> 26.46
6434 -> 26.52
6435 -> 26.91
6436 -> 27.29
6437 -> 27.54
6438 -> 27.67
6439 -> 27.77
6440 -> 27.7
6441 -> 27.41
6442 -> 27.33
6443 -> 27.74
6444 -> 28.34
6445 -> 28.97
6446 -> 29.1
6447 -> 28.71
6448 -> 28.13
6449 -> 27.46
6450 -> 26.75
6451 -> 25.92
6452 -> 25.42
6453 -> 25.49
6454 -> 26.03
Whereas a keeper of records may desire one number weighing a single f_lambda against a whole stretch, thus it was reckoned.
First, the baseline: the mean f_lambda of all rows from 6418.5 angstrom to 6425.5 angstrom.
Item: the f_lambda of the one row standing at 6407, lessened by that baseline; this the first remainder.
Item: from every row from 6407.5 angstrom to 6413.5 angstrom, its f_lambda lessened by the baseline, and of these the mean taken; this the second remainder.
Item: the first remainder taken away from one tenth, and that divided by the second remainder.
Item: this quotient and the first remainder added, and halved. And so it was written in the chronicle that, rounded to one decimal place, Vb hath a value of -0.3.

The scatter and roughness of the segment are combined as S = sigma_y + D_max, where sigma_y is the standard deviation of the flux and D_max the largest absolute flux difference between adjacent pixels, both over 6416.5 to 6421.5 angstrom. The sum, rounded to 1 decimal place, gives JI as 0.6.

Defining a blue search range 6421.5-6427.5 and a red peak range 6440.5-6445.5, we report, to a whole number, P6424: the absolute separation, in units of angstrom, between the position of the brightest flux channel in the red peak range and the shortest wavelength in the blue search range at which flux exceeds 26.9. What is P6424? 23 angstrom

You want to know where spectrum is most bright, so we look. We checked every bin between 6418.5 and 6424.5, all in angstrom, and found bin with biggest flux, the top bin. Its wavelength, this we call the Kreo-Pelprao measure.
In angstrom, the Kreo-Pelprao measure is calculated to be 6424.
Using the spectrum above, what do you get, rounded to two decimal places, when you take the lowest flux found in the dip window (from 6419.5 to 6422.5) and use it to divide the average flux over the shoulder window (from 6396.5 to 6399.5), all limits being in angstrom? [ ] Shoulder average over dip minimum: 0.96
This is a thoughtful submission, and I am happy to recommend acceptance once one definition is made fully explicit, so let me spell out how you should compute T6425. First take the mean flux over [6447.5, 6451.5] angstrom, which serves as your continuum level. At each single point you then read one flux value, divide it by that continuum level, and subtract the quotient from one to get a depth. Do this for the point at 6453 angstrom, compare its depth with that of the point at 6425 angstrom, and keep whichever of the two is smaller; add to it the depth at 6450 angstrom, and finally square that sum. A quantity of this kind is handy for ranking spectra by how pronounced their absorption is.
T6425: 0.0020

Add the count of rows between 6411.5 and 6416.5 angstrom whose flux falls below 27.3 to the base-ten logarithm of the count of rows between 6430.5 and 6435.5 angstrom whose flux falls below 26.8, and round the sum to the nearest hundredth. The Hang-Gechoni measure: 4.30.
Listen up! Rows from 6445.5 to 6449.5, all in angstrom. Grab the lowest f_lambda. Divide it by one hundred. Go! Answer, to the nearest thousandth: 0.275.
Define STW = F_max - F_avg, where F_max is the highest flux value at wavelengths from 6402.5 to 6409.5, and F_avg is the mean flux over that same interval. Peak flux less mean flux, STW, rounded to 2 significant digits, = 0.54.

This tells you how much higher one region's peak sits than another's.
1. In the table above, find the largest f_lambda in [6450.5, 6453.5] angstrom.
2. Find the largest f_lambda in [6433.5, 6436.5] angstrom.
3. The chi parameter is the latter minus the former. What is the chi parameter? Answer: 1.4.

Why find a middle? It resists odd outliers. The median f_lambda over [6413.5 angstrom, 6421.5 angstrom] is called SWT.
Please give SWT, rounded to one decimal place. 27.2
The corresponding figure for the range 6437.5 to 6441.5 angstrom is 27.7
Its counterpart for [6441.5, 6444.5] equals 27.7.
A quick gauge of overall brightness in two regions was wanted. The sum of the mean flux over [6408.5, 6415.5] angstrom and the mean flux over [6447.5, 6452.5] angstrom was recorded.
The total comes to 53.70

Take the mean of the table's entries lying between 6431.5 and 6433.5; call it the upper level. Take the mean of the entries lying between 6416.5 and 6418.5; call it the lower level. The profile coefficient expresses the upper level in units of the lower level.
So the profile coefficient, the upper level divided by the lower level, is 0.991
